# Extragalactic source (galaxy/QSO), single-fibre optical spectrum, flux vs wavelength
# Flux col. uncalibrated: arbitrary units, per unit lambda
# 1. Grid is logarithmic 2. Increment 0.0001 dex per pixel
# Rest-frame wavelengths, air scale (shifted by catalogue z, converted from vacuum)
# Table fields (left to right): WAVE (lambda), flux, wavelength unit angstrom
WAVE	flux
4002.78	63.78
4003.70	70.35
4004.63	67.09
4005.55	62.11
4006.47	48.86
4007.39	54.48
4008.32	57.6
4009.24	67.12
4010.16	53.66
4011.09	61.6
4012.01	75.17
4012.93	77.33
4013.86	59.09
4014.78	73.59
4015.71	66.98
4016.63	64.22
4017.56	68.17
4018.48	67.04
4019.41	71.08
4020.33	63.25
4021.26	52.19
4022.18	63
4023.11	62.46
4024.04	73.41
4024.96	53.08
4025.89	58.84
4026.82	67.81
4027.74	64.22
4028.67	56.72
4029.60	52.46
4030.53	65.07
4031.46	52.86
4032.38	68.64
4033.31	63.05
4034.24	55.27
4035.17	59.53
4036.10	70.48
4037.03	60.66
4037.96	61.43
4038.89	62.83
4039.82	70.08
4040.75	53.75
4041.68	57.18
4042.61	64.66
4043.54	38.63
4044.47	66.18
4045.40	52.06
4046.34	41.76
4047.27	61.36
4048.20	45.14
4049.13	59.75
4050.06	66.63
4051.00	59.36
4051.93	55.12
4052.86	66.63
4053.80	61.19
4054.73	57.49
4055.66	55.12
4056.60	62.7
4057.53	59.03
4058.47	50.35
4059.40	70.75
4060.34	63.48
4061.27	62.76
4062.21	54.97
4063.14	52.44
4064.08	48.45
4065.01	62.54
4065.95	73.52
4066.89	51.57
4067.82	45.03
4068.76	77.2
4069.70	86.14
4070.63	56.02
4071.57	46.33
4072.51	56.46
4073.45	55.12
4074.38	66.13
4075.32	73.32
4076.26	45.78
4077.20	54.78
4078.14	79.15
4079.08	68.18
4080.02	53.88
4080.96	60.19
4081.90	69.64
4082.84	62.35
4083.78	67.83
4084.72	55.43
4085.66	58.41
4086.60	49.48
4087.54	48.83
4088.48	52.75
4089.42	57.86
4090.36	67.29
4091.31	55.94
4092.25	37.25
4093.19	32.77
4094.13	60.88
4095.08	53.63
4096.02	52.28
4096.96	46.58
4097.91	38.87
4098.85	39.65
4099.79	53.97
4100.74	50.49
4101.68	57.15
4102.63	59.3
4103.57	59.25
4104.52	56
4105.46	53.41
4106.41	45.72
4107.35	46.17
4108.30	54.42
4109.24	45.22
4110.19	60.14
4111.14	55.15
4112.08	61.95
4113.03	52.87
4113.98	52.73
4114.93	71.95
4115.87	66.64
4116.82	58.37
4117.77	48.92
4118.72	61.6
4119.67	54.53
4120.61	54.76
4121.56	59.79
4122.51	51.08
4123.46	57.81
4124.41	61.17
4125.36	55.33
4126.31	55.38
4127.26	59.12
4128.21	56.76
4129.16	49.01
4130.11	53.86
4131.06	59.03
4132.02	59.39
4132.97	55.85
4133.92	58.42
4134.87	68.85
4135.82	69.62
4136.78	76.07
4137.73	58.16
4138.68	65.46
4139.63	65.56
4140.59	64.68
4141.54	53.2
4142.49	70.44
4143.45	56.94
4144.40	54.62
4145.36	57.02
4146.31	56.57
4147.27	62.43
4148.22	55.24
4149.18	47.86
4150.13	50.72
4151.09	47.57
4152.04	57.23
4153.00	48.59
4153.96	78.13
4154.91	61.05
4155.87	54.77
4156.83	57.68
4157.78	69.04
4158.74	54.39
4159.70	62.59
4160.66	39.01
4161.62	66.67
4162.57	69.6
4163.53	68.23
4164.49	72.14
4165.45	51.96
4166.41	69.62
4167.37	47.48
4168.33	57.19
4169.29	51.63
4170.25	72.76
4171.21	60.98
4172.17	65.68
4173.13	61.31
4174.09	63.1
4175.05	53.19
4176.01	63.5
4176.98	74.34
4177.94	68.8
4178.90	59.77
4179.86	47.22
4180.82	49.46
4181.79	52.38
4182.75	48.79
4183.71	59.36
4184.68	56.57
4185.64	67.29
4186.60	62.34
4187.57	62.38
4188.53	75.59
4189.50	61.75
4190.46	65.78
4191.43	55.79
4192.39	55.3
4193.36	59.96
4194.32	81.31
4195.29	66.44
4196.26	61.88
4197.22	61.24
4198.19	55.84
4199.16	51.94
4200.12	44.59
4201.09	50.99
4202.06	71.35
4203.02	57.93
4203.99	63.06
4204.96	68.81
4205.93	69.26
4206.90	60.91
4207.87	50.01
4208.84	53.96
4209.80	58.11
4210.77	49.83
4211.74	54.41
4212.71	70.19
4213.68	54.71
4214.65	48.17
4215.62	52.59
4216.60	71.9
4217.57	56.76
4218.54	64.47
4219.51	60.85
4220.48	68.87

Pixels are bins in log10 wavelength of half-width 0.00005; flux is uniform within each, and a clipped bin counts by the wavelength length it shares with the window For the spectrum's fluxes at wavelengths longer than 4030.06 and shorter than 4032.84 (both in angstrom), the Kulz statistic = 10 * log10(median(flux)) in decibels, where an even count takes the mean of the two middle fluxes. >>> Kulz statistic 18.13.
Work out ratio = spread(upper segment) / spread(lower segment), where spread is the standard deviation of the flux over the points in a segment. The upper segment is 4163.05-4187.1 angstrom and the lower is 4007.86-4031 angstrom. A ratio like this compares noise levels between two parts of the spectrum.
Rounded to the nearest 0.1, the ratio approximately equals 1.2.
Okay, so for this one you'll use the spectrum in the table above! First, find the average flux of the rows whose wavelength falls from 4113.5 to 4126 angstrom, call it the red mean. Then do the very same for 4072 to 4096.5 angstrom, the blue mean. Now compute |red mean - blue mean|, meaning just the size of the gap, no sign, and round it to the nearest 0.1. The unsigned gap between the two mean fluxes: 0.5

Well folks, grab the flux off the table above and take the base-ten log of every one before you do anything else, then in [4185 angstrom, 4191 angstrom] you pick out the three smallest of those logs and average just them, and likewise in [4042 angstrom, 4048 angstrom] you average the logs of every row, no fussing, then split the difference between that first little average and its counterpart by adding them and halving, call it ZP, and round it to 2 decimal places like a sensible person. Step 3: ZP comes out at 1.76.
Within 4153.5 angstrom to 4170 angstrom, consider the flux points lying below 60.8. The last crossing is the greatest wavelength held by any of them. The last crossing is 4169.29 angstrom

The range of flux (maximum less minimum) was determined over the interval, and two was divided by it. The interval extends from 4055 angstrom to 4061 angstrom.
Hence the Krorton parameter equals 0.098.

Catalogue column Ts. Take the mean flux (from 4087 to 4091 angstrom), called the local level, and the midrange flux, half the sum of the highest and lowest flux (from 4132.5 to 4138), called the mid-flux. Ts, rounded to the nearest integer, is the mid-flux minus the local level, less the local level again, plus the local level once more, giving 9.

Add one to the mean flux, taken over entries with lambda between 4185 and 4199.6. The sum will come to 64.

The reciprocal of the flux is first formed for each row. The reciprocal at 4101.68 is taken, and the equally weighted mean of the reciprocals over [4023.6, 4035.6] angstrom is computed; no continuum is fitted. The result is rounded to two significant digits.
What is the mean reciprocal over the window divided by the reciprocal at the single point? 0.95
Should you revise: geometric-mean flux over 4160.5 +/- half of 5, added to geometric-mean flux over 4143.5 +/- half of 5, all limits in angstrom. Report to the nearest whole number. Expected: 115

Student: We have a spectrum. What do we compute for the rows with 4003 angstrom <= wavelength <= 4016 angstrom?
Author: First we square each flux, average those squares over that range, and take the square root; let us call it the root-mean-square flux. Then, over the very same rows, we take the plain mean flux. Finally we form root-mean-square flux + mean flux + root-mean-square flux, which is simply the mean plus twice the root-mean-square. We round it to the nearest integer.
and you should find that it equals 193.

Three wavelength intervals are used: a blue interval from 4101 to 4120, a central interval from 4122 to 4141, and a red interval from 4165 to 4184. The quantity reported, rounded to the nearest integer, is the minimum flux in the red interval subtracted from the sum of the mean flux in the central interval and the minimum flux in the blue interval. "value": 58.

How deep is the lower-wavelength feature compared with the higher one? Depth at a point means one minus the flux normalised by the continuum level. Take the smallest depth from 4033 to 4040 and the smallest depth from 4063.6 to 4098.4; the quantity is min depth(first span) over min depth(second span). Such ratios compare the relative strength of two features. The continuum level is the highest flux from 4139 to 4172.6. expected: -0.96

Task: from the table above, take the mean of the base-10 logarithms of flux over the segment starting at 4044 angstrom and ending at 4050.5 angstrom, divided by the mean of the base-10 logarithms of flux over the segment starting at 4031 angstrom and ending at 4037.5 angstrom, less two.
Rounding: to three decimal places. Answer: -1.025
